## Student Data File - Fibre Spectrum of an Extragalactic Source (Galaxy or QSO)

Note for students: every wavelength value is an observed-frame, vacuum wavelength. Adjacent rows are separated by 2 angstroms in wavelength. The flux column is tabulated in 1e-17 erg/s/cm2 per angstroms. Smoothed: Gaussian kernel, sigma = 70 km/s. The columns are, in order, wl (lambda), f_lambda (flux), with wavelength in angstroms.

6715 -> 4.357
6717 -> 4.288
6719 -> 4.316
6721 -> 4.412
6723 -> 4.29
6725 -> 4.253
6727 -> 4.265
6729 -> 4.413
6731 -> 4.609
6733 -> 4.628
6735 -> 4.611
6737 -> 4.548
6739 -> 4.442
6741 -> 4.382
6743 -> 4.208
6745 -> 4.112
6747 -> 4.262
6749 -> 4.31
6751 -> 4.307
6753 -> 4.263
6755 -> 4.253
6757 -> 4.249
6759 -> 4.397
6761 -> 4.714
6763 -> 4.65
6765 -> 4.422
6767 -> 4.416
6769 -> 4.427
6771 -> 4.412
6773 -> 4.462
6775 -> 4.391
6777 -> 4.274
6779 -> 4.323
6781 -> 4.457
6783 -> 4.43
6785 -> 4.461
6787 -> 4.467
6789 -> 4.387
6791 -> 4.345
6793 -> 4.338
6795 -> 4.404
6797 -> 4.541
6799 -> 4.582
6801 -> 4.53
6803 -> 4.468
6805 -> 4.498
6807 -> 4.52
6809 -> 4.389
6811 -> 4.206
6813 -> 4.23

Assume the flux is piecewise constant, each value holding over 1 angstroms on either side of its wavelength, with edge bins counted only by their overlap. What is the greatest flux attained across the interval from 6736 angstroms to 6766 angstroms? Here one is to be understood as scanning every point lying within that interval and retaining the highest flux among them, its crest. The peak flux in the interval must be 4.714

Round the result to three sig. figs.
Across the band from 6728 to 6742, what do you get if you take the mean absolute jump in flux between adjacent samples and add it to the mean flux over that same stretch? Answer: 4.60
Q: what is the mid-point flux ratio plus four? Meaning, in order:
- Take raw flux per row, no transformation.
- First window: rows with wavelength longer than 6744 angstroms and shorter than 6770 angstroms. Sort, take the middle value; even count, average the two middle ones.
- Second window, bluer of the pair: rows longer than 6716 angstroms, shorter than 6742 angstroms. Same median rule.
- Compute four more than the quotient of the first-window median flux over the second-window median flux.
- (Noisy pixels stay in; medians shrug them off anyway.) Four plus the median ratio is 4.977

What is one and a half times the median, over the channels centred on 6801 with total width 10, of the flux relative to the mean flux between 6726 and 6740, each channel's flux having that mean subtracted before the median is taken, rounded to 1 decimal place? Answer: 0.0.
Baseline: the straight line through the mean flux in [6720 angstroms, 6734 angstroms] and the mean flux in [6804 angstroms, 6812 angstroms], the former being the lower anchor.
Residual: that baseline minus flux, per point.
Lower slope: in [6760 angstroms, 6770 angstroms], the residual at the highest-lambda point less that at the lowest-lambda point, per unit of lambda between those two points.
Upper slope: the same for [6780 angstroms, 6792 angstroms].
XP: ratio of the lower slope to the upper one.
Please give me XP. 3.2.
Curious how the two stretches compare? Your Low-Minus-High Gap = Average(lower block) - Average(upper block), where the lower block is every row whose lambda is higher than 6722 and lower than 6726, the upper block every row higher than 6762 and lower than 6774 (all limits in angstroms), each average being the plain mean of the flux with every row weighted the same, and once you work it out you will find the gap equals -0.19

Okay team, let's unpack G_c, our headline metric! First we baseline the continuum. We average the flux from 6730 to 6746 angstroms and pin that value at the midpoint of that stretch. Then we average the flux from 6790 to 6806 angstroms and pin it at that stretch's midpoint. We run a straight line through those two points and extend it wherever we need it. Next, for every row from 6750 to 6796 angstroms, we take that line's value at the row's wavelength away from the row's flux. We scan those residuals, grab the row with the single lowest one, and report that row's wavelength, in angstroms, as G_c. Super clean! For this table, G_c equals 6757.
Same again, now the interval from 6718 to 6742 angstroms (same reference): 6725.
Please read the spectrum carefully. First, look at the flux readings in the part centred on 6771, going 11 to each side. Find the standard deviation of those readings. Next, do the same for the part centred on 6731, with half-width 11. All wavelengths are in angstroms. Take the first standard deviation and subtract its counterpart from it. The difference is -0.012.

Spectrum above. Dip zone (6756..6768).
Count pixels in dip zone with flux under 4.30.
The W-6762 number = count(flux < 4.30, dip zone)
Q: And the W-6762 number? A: 1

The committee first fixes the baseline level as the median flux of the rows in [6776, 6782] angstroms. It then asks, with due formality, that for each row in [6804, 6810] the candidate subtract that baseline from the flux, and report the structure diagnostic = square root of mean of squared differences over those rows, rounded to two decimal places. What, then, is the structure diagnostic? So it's 0.16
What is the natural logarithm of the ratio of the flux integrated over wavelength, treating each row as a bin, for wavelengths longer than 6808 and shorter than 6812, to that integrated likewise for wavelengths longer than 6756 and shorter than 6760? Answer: -0.01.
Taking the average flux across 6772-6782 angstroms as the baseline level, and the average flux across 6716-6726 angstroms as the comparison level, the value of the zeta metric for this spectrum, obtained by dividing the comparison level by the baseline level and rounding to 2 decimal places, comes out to 0.98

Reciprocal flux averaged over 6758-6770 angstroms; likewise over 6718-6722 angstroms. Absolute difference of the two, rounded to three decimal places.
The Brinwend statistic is 0.007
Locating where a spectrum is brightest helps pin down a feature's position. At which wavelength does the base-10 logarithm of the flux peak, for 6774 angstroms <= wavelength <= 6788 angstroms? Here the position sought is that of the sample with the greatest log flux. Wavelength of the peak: 6787 angstroms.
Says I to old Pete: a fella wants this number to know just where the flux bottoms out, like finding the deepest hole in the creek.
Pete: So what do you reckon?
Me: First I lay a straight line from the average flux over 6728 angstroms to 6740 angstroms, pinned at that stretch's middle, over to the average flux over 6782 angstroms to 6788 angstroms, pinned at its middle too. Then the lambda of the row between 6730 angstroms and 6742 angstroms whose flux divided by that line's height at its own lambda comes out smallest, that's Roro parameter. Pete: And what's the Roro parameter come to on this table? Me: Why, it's 6741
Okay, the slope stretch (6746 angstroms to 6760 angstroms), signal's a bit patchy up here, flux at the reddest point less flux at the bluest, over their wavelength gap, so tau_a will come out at 0.011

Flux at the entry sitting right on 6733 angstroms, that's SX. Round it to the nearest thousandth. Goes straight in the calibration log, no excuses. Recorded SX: 4.628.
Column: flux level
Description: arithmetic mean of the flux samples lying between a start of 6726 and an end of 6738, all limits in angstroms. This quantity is 4.51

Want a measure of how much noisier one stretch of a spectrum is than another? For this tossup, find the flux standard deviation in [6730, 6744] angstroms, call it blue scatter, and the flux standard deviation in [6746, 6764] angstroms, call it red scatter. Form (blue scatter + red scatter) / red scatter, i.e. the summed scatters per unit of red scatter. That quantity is 1.9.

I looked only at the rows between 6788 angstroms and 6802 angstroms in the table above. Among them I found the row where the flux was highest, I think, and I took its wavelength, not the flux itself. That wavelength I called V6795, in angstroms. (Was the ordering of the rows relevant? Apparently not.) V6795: 6799 angstroms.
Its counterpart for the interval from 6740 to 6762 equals 6761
